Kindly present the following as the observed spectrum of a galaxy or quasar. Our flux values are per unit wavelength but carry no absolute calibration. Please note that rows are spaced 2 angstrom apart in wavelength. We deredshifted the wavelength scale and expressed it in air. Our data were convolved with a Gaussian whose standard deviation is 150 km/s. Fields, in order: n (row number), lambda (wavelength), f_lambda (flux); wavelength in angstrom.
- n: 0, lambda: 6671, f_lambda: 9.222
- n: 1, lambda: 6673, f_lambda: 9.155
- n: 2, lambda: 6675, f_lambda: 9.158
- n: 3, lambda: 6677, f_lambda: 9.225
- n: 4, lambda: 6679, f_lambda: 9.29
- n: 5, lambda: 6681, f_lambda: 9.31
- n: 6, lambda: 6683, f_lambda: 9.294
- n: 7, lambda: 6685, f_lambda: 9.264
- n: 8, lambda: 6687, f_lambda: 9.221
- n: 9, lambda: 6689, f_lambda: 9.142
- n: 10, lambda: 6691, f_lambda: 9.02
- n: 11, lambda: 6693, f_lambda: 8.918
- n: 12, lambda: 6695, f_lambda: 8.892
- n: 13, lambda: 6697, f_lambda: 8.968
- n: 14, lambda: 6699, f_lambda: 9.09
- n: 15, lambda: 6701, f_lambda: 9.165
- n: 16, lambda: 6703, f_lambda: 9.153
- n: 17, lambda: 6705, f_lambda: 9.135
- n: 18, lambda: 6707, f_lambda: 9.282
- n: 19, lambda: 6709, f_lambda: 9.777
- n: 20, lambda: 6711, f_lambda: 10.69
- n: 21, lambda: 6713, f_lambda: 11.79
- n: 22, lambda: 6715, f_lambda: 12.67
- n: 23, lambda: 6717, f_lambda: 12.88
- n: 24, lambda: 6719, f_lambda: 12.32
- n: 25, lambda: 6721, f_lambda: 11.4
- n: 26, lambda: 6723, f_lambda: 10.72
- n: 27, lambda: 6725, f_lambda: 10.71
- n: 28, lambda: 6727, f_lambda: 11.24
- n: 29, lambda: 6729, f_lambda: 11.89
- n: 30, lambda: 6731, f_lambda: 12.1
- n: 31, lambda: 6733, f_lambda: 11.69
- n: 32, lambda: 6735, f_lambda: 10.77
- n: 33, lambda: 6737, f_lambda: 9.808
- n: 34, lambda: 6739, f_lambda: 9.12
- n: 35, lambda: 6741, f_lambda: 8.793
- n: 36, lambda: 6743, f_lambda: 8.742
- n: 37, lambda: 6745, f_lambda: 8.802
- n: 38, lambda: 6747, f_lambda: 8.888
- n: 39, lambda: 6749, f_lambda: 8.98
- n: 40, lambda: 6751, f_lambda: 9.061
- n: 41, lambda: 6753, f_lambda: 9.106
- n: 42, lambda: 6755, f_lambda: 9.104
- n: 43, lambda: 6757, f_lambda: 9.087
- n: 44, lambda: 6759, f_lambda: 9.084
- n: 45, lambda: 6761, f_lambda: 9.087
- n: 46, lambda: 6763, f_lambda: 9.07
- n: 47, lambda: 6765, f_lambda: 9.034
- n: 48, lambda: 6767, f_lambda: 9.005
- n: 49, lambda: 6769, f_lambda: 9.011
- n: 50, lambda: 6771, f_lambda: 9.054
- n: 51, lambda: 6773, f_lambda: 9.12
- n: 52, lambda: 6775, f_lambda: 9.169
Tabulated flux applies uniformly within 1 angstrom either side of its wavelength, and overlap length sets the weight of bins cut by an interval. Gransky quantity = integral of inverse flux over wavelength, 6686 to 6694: 0.882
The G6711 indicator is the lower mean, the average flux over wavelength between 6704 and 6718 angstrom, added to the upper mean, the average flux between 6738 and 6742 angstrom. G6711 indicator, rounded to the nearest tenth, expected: 19.8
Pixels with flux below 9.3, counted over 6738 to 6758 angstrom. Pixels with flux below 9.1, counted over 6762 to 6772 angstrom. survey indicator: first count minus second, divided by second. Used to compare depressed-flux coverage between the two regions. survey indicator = 1.0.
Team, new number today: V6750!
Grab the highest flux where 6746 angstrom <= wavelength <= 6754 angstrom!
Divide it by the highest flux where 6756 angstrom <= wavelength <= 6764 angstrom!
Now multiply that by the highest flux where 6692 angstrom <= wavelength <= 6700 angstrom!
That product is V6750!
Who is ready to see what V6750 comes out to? 9.1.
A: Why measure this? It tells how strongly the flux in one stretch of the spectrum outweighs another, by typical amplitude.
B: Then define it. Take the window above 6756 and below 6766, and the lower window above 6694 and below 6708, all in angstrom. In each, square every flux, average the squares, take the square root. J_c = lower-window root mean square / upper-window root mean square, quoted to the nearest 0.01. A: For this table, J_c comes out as 1.00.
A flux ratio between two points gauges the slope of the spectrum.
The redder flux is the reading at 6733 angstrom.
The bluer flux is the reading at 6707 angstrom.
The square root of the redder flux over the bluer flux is 1.12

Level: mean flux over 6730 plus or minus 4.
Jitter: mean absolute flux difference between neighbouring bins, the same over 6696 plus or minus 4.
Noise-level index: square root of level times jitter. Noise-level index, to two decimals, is 0.94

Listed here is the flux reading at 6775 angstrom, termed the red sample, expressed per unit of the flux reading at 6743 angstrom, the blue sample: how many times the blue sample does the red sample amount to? 1.05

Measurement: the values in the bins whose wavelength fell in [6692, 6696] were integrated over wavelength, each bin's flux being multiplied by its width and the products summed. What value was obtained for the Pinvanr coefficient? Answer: 35.6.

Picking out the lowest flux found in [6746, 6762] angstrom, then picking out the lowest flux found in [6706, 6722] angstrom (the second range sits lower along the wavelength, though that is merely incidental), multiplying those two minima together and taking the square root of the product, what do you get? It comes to 9.08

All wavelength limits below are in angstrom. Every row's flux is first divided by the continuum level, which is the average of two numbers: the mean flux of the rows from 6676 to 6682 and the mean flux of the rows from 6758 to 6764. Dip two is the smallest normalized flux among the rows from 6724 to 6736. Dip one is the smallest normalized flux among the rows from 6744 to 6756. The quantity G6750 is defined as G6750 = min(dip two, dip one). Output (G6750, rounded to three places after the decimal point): 0.959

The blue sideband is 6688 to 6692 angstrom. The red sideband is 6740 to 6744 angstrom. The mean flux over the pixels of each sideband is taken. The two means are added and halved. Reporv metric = 8.9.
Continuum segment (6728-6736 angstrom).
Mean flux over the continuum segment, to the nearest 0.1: 11.6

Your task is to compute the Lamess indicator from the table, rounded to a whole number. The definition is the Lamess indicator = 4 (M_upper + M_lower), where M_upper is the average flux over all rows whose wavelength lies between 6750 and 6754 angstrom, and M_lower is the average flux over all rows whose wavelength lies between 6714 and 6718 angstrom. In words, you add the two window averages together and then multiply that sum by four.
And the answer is 87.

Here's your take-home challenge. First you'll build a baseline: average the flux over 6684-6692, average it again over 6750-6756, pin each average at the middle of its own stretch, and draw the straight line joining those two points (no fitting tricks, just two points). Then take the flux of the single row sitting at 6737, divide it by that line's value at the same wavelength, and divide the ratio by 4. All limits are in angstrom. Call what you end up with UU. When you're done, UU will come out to 0.269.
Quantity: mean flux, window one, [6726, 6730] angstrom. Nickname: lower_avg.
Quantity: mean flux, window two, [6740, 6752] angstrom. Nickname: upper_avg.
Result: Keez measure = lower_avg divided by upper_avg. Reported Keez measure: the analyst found 1.30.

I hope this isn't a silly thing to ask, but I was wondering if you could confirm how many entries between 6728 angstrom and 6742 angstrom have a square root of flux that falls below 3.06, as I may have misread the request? 2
